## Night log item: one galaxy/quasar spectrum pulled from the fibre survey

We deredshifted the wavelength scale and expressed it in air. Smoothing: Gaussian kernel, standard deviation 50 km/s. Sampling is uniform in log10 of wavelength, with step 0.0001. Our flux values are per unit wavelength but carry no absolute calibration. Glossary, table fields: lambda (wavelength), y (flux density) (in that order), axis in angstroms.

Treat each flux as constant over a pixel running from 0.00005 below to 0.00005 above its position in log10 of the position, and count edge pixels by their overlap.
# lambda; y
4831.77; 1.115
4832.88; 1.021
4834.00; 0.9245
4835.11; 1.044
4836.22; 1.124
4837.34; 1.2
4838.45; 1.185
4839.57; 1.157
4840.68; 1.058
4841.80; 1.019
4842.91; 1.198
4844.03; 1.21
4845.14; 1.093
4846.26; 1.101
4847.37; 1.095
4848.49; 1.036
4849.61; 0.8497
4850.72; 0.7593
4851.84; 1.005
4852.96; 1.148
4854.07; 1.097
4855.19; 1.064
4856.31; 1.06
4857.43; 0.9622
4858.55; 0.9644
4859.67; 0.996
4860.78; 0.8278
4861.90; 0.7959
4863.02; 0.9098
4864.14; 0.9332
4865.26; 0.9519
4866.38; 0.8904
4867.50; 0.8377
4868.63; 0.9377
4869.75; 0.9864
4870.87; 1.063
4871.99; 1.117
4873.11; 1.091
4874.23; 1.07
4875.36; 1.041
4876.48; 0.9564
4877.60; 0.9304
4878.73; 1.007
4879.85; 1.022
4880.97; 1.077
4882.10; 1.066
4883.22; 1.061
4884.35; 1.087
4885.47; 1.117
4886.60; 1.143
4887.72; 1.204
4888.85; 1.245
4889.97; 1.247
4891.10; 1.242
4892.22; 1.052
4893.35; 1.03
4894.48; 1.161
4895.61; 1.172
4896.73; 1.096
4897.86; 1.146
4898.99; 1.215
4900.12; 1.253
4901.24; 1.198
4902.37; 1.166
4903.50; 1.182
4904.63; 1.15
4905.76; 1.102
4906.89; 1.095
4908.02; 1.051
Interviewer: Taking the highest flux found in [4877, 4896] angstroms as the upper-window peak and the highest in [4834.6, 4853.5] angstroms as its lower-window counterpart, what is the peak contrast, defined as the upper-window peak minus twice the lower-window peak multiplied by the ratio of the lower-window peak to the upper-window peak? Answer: -1.1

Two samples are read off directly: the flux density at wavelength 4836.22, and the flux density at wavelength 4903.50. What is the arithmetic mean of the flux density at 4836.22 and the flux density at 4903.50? 1.15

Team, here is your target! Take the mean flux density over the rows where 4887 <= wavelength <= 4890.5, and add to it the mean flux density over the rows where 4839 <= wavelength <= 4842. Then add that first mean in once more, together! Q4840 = 3.54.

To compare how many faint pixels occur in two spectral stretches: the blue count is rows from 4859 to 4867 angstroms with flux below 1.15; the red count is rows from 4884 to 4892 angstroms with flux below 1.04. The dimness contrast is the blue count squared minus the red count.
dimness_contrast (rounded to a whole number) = 49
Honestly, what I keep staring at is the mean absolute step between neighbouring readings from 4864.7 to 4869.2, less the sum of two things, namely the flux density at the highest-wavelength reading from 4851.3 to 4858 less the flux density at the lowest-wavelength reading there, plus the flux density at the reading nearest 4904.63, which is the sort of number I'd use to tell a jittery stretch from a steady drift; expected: -1.0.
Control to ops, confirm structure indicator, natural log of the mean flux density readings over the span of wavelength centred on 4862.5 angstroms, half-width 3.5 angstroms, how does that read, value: -0.10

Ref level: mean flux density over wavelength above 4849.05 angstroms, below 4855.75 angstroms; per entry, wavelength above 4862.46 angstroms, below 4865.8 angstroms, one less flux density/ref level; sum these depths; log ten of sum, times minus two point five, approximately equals 1.9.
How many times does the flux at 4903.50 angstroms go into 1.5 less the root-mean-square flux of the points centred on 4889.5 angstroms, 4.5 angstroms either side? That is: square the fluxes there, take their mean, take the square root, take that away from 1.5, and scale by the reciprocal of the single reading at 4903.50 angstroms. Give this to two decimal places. 0.29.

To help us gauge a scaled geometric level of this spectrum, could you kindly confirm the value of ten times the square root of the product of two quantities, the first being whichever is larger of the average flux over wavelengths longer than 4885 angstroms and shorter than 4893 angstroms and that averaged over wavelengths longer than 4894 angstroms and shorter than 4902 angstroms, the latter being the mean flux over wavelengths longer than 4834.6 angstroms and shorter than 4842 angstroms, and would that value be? 11.5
